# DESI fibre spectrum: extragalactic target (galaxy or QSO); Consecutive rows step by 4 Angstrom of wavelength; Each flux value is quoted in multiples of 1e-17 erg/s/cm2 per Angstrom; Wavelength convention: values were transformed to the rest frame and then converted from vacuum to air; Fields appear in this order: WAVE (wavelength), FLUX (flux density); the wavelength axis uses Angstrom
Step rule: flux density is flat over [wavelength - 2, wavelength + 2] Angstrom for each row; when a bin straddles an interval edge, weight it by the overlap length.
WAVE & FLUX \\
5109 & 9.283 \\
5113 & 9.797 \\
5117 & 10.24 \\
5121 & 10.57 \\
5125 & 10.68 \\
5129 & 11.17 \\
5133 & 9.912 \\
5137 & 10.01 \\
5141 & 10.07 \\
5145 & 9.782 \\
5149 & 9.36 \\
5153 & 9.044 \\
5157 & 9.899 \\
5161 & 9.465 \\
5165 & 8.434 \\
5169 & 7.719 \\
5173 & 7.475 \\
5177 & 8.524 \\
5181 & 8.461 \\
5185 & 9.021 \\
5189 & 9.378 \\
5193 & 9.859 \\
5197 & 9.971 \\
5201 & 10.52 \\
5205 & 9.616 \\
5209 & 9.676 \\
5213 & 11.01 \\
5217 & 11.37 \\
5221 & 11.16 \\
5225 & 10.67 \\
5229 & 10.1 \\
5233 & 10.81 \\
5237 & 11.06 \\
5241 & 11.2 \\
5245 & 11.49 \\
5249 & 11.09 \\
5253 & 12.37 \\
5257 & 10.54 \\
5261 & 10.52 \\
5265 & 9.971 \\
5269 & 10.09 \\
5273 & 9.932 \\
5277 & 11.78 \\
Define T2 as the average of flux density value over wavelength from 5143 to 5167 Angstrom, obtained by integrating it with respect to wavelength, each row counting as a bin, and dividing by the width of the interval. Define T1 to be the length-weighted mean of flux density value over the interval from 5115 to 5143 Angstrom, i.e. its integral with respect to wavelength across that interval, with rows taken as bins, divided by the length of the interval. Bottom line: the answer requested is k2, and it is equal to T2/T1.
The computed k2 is 0.90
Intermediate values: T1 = 10.4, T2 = 9.3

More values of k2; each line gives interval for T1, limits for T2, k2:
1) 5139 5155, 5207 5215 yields 1.08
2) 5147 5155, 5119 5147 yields 1.12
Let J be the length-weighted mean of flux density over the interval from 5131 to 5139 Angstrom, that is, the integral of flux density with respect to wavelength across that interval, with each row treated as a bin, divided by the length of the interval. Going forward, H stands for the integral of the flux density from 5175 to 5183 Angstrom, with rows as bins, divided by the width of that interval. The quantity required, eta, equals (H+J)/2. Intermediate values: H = 8.5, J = 10.0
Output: 9.2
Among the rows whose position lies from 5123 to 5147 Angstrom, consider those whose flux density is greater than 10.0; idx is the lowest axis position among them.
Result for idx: 5125 Angstrom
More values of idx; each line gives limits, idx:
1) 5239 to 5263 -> 5241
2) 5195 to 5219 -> 5201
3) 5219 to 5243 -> 5221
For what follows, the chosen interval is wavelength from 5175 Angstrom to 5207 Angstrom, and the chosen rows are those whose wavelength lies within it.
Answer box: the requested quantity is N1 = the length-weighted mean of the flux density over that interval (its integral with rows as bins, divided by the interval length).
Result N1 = 9.4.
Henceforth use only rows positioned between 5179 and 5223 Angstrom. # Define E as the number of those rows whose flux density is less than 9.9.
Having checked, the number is 6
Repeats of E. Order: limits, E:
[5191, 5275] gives 3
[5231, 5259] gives 0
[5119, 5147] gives 1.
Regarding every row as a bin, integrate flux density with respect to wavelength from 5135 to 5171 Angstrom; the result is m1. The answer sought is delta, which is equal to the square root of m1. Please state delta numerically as 18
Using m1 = 335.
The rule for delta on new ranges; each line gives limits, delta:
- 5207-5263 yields 25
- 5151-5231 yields 28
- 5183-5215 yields 18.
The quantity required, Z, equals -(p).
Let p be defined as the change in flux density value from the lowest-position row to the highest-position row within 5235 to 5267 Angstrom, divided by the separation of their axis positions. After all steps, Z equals 0.04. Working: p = -0.04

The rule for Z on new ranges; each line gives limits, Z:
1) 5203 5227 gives -0.05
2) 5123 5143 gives 0.04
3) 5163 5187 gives -0.03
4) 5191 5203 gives -0.08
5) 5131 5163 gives 0.02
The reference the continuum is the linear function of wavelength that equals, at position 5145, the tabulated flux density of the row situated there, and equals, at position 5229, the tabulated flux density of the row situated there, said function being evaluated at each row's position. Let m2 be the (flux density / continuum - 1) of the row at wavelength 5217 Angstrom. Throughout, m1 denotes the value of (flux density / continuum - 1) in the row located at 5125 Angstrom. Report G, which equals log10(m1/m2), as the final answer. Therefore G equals -0.1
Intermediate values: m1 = 0.100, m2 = 0.131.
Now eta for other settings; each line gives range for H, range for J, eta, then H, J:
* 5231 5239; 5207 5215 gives 10.6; 10.9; 10.3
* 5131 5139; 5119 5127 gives 10.3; 10.0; 10.6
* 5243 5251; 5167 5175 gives 9.4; 11.3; 7.6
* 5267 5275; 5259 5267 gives 10.1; 10.0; 10.2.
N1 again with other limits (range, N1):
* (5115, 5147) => 10.3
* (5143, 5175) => 8.9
